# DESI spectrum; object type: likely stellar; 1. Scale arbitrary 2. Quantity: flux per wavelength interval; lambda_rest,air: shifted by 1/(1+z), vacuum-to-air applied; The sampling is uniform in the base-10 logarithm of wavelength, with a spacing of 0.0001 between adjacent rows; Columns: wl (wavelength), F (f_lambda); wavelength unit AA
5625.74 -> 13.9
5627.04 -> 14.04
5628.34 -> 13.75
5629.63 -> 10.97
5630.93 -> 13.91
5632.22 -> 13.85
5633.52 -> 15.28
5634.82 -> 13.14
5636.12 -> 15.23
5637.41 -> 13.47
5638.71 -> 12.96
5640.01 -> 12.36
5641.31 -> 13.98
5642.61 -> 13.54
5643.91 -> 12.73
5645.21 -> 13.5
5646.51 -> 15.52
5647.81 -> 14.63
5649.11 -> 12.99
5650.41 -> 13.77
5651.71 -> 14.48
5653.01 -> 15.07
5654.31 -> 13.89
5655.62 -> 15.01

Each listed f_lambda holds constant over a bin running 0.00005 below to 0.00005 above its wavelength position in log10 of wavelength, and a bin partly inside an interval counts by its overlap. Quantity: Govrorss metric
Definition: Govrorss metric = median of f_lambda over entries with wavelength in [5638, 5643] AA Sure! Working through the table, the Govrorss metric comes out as 13.25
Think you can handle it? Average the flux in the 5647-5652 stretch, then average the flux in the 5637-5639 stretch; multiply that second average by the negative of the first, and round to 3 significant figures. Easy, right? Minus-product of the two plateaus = -185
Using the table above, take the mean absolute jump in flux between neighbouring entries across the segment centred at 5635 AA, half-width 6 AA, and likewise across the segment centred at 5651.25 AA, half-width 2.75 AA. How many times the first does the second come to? 0.48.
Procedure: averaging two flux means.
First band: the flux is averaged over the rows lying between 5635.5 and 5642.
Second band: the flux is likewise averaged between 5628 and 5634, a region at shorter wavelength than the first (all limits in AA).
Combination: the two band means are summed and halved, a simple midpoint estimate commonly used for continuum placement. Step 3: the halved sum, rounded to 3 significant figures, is 13.6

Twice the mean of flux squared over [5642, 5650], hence 384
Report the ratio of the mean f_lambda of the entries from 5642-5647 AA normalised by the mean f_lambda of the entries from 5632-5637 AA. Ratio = 0.96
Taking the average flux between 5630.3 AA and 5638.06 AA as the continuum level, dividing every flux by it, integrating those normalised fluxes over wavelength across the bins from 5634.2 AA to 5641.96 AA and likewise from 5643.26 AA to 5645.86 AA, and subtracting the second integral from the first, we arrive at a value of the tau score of 5.0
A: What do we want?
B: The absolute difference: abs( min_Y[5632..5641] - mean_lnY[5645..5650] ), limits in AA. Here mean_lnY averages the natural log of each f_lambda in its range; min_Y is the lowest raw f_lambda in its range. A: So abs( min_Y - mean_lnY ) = 9.7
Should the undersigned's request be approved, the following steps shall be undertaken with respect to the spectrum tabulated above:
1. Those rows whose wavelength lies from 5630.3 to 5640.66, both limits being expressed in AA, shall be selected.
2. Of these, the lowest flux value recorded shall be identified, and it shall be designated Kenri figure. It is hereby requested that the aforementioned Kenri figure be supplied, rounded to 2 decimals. 12.36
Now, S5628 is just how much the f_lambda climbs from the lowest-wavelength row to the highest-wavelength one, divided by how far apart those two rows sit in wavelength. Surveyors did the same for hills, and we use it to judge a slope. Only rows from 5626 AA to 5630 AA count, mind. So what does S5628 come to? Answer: -1.2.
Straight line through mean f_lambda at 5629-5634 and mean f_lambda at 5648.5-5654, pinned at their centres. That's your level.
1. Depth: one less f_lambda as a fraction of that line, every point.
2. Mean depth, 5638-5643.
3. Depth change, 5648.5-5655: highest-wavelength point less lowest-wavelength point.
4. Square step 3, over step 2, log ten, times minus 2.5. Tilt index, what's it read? 2.9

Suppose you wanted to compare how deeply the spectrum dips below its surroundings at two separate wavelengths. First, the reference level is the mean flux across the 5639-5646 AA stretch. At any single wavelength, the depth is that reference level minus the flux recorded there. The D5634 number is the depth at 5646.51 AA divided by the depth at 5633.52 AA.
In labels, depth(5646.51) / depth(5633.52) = 1.1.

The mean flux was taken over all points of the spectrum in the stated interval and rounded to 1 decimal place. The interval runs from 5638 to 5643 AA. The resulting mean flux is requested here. 13.2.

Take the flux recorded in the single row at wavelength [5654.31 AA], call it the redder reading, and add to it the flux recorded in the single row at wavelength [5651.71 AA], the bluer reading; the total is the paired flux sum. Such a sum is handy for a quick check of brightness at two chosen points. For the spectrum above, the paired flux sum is 28.4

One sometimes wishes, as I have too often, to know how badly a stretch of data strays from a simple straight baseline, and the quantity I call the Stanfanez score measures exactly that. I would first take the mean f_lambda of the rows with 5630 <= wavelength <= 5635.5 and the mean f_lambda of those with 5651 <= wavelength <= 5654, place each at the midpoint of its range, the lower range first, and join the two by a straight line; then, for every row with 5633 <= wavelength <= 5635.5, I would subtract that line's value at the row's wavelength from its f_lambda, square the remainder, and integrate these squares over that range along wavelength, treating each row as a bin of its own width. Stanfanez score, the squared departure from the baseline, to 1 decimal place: 3.1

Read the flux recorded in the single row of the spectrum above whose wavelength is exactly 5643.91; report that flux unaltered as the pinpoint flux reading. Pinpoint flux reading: 12.73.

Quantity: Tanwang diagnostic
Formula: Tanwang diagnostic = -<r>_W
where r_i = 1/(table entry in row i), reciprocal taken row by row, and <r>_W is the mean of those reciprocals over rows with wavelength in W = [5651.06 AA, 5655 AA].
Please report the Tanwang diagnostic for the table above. -0.069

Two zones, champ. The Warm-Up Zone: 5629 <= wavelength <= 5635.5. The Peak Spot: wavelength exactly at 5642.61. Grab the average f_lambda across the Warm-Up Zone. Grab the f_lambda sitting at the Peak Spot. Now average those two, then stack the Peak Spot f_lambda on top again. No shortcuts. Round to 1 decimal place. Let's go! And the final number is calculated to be 27.0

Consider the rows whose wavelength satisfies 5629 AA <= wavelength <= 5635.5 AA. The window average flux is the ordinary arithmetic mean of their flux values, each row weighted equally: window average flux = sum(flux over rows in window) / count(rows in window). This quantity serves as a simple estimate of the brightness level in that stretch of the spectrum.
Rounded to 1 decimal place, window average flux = 13.4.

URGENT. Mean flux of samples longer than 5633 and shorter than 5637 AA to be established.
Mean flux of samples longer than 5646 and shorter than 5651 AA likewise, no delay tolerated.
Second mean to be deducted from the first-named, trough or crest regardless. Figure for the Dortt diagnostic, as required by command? 0.3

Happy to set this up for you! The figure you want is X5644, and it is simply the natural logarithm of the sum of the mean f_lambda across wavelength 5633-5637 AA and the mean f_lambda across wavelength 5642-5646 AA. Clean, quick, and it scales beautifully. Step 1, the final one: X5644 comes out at 3.325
